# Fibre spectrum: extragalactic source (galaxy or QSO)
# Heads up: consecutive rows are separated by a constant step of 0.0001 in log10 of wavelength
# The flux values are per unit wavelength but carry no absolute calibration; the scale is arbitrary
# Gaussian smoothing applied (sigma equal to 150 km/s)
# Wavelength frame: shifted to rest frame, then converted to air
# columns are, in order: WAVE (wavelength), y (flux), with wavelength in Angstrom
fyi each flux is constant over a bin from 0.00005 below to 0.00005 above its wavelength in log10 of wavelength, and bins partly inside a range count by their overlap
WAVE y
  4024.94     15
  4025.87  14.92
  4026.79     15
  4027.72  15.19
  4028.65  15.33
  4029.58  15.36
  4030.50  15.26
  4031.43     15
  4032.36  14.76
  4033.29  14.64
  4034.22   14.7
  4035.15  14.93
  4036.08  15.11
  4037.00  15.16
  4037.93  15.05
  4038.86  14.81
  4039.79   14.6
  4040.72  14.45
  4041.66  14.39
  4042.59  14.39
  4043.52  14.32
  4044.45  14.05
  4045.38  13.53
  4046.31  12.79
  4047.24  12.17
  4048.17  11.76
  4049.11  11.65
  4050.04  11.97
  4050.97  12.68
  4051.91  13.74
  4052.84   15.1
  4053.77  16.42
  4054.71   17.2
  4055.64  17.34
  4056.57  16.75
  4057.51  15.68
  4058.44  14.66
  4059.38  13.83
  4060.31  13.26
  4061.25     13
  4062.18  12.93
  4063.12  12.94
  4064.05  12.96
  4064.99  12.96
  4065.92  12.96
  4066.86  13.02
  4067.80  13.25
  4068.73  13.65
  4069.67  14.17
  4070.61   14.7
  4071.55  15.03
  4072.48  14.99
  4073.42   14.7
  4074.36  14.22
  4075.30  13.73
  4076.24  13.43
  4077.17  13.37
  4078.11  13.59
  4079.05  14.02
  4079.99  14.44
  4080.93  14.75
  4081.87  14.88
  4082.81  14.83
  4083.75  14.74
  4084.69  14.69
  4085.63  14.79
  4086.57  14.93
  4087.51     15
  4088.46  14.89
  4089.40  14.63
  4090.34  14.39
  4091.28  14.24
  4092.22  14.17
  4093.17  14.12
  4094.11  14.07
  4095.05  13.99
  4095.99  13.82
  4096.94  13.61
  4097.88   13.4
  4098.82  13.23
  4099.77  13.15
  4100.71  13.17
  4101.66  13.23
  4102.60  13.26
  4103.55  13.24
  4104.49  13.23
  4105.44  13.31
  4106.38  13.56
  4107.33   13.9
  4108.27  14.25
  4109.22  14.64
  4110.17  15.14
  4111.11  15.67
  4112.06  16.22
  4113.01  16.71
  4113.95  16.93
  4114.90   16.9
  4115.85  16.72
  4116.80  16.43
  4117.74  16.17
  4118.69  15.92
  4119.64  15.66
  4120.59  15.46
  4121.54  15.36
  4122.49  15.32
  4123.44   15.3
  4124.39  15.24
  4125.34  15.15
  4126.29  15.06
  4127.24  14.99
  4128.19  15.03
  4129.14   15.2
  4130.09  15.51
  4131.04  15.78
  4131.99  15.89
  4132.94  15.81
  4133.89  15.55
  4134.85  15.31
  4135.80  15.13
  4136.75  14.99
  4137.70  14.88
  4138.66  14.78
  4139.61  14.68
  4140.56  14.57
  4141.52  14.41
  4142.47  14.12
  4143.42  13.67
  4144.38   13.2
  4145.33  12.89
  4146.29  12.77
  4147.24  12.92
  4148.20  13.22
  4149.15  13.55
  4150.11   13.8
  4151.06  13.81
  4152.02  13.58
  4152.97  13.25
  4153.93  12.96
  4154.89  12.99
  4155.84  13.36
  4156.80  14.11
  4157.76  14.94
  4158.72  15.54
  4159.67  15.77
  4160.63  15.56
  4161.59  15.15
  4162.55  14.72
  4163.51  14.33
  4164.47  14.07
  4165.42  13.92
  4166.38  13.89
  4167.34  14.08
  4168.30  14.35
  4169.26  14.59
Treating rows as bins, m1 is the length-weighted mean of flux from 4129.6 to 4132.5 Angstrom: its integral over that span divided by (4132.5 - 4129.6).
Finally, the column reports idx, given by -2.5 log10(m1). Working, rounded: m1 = 15.8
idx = -2.99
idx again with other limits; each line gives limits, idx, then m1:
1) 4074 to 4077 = -2.85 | 13.8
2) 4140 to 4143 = -2.89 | 14.4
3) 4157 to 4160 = -2.96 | 15.3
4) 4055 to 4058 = -3.05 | 16.6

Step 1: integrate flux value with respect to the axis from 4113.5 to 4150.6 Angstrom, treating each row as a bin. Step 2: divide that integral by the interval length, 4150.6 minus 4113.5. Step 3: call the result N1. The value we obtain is 15.0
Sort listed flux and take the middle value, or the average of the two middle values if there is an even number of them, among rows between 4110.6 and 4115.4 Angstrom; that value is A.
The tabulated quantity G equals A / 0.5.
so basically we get 33.4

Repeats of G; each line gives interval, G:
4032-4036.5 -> 29.5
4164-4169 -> 28.1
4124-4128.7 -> 30.1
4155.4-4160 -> 29.9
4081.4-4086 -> 29.6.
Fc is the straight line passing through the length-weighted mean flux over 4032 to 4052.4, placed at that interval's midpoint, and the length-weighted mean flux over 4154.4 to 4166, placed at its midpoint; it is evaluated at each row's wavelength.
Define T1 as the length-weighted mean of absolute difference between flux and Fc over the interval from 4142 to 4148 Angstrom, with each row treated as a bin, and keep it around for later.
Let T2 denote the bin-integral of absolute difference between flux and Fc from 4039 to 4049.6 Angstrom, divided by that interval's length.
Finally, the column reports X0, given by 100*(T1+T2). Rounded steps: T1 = 1.2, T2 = 1.0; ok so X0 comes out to 215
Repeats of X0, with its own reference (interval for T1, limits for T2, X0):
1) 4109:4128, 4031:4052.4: 247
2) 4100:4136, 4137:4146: 180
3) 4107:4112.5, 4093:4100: 135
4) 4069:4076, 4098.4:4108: 142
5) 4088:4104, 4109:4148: 173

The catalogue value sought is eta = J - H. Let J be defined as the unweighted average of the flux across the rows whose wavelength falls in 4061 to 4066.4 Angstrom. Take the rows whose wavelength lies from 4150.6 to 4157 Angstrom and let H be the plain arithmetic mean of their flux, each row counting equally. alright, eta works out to -0.5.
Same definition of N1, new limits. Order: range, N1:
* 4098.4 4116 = 14.5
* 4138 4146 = 14.0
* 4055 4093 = 14.3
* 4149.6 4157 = 13.5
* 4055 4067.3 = 14.1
